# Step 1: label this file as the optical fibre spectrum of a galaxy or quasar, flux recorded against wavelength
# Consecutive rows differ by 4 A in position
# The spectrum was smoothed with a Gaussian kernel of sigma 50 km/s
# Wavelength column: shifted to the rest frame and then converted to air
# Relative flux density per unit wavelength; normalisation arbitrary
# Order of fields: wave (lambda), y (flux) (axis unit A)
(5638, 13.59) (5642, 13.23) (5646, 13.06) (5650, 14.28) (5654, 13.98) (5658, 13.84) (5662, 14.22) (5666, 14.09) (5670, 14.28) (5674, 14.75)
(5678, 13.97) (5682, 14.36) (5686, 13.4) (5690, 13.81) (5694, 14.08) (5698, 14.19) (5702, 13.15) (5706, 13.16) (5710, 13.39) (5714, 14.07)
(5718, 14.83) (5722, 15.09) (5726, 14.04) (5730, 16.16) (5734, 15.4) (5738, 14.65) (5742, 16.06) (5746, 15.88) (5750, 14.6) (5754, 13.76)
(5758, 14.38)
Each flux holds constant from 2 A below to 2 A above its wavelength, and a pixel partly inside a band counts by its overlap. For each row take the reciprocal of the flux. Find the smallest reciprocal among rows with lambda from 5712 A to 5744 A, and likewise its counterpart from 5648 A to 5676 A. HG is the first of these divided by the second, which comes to 0.91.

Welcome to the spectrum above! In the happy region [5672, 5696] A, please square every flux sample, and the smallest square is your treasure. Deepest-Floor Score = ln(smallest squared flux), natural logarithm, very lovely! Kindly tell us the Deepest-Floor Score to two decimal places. 5.19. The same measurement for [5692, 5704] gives 5.15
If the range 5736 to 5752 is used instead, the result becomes 5.36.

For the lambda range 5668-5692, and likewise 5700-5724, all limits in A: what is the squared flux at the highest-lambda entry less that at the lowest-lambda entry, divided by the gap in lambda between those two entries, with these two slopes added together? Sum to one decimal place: 2.1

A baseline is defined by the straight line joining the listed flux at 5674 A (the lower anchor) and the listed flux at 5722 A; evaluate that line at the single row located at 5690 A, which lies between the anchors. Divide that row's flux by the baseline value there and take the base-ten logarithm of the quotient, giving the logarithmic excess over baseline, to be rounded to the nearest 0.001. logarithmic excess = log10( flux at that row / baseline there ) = -0.032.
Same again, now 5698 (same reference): -0.022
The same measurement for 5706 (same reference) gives -0.056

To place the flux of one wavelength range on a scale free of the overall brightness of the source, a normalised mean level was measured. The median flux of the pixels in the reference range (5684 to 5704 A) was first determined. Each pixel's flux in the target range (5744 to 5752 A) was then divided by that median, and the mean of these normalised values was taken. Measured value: 1.10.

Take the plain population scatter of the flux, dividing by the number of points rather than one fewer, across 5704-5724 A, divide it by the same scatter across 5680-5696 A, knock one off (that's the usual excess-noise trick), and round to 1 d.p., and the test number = 1.2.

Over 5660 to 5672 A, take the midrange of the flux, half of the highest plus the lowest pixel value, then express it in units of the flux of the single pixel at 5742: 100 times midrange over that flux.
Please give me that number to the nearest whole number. 88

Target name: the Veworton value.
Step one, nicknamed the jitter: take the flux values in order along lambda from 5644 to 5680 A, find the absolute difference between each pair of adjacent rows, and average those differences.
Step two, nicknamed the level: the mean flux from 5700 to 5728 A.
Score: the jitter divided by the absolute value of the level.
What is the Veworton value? 0.032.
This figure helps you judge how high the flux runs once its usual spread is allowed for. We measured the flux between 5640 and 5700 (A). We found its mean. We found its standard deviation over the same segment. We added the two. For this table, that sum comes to 14.4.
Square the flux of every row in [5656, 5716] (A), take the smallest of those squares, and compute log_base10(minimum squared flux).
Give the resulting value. 2.24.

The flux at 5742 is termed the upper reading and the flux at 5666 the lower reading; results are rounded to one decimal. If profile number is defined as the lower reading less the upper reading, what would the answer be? -2.0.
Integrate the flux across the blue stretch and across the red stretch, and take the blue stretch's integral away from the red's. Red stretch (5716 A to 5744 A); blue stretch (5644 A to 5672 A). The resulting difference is 34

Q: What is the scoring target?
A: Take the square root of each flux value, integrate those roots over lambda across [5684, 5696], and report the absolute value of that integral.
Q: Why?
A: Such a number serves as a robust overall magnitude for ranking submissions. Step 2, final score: 45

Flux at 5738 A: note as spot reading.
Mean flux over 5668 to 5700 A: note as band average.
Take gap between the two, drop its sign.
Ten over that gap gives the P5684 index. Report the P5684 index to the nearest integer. 18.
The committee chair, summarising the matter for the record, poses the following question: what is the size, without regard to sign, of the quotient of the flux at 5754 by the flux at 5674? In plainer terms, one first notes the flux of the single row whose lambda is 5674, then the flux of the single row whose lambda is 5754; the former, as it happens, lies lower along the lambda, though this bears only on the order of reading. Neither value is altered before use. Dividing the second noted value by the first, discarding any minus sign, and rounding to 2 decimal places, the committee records 0.93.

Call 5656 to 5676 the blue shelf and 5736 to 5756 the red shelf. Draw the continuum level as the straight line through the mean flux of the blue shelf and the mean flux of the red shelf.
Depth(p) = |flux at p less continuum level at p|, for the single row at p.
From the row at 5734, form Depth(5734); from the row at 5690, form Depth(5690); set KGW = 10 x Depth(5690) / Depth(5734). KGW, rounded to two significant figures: 12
